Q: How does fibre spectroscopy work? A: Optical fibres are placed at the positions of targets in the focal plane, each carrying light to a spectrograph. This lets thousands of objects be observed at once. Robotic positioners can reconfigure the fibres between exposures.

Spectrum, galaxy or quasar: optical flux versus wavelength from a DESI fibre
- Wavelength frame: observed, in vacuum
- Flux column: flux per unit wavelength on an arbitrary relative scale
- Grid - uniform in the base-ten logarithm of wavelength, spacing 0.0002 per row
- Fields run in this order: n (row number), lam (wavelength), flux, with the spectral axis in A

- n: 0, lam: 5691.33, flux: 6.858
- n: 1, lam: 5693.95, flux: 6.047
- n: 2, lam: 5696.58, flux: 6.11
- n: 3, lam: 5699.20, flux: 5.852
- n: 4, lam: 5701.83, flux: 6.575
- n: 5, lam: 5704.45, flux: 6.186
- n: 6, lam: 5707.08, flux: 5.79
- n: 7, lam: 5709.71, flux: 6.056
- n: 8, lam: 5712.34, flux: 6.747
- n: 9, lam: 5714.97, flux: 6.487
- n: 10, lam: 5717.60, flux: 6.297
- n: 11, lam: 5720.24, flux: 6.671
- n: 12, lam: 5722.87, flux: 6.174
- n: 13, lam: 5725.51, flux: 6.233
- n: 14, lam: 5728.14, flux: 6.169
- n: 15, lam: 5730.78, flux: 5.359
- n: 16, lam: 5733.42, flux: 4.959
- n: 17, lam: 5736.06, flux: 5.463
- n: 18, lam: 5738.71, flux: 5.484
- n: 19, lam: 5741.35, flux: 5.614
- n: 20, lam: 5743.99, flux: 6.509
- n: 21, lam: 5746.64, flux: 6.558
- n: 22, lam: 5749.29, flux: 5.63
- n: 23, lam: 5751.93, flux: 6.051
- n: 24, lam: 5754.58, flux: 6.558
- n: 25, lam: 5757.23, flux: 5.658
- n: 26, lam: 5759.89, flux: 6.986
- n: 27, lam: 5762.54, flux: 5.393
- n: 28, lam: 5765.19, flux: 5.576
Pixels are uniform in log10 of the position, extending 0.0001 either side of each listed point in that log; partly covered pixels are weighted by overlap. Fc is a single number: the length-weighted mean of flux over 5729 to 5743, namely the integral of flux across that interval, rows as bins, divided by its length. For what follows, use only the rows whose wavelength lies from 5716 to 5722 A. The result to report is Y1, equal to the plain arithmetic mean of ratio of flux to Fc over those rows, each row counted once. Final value 1.19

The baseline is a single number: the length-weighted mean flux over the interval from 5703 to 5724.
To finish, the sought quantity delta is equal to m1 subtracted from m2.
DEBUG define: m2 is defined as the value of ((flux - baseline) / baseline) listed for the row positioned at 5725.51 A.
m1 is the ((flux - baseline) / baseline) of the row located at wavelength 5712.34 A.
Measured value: -0.082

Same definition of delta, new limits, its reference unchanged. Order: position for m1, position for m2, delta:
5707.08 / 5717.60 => 0.080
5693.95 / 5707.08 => -0.041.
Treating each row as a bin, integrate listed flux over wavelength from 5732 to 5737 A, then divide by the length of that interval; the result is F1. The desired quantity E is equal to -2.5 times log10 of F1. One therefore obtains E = -1.79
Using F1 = 5.2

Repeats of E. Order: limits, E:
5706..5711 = -1.93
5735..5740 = -1.84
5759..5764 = -1.97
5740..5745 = -1.95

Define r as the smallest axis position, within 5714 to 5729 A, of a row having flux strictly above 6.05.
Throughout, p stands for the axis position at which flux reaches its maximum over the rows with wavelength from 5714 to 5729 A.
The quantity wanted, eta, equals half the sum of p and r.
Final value 5717.6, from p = 5720.24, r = 5714.97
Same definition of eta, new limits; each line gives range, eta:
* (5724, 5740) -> 5725.5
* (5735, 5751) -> 5745.3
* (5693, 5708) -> 5699.2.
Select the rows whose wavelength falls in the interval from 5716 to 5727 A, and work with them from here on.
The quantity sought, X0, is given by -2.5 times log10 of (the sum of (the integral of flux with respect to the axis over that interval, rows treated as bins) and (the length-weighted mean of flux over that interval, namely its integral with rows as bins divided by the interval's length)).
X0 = -4.70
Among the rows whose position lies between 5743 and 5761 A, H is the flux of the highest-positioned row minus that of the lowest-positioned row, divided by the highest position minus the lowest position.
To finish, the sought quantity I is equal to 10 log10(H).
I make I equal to -15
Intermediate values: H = 0.03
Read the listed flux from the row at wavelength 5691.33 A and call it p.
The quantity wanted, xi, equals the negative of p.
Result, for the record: -6.9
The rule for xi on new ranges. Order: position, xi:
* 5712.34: -6.7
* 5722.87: -6.2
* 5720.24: -6.7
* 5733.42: -5.0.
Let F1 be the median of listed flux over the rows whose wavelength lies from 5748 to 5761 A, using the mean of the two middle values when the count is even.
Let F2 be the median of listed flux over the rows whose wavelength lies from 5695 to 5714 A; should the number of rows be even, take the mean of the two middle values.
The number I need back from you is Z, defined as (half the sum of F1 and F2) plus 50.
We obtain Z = 56.08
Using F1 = 6.05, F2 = 6.11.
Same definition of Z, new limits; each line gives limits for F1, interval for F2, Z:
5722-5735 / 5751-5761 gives 56.24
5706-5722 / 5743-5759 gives 56.34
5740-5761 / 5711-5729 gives 56.29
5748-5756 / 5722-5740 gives 55.77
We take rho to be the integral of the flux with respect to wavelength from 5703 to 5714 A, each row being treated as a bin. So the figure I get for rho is 68.3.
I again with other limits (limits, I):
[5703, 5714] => -11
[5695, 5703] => -11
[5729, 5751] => -18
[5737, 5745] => -7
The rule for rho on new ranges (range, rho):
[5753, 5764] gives 67.5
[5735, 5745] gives 57.5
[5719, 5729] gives 63.2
